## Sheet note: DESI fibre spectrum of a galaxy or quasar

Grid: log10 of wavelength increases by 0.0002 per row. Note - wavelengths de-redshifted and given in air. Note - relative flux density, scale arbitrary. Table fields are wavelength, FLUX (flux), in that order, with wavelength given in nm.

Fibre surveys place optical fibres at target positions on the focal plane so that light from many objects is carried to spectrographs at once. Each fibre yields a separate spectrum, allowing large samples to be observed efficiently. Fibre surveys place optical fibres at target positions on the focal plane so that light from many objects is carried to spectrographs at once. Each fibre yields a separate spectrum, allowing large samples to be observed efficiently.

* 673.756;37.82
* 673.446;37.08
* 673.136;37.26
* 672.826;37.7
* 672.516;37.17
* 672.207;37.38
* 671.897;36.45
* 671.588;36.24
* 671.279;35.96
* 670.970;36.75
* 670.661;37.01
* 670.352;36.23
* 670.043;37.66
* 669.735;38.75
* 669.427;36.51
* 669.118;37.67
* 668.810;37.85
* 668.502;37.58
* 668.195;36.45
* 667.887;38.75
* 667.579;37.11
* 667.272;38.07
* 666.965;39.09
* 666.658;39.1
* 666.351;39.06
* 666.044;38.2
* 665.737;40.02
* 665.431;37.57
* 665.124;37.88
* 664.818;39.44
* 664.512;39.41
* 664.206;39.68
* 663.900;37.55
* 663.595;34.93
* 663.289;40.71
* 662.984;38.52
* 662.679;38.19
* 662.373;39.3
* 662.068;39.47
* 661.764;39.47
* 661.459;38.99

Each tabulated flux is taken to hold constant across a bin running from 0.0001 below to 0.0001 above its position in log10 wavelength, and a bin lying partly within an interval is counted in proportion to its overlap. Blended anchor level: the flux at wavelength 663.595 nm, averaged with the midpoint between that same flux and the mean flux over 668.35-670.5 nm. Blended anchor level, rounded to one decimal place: 35.6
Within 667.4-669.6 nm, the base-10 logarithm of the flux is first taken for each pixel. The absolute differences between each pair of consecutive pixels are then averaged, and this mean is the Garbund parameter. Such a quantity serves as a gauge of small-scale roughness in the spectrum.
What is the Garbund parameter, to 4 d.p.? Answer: 0.0129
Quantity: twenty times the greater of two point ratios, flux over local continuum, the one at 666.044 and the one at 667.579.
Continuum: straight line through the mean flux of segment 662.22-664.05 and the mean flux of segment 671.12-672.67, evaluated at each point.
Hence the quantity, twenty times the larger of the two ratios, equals 20.3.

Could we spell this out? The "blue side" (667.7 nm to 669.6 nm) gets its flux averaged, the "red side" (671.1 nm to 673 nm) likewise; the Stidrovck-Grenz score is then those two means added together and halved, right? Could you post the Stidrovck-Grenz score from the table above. 37.1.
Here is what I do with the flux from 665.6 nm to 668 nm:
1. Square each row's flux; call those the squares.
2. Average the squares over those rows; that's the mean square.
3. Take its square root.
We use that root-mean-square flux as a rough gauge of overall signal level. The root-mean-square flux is 38.7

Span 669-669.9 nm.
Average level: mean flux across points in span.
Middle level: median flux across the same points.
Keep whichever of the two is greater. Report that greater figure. 37.7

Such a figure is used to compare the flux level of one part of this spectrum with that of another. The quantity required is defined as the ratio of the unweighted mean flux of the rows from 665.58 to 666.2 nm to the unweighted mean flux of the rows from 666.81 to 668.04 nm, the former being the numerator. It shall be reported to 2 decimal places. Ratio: 1.02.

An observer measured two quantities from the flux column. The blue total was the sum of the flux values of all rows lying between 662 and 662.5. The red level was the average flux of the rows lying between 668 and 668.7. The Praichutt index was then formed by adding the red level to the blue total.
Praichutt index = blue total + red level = 116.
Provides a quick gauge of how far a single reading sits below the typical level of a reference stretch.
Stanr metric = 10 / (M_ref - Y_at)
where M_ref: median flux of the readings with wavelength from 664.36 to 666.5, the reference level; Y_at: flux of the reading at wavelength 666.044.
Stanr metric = 12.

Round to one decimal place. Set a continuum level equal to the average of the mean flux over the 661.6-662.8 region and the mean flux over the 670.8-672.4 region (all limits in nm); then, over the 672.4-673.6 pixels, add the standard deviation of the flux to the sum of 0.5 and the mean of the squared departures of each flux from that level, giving 1.1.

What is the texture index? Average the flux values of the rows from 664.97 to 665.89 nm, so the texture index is 38.5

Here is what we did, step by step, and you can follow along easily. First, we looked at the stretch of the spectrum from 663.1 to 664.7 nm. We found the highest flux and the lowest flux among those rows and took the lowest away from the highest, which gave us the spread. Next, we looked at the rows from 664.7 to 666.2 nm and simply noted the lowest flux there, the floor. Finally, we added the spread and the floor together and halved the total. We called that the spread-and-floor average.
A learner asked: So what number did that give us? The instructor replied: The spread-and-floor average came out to 21.7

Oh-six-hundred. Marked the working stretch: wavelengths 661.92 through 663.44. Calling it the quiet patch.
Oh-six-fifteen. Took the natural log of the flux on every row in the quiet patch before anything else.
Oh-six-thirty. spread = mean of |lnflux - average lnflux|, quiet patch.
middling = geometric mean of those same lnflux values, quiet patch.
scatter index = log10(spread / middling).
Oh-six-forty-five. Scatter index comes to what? -2.31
